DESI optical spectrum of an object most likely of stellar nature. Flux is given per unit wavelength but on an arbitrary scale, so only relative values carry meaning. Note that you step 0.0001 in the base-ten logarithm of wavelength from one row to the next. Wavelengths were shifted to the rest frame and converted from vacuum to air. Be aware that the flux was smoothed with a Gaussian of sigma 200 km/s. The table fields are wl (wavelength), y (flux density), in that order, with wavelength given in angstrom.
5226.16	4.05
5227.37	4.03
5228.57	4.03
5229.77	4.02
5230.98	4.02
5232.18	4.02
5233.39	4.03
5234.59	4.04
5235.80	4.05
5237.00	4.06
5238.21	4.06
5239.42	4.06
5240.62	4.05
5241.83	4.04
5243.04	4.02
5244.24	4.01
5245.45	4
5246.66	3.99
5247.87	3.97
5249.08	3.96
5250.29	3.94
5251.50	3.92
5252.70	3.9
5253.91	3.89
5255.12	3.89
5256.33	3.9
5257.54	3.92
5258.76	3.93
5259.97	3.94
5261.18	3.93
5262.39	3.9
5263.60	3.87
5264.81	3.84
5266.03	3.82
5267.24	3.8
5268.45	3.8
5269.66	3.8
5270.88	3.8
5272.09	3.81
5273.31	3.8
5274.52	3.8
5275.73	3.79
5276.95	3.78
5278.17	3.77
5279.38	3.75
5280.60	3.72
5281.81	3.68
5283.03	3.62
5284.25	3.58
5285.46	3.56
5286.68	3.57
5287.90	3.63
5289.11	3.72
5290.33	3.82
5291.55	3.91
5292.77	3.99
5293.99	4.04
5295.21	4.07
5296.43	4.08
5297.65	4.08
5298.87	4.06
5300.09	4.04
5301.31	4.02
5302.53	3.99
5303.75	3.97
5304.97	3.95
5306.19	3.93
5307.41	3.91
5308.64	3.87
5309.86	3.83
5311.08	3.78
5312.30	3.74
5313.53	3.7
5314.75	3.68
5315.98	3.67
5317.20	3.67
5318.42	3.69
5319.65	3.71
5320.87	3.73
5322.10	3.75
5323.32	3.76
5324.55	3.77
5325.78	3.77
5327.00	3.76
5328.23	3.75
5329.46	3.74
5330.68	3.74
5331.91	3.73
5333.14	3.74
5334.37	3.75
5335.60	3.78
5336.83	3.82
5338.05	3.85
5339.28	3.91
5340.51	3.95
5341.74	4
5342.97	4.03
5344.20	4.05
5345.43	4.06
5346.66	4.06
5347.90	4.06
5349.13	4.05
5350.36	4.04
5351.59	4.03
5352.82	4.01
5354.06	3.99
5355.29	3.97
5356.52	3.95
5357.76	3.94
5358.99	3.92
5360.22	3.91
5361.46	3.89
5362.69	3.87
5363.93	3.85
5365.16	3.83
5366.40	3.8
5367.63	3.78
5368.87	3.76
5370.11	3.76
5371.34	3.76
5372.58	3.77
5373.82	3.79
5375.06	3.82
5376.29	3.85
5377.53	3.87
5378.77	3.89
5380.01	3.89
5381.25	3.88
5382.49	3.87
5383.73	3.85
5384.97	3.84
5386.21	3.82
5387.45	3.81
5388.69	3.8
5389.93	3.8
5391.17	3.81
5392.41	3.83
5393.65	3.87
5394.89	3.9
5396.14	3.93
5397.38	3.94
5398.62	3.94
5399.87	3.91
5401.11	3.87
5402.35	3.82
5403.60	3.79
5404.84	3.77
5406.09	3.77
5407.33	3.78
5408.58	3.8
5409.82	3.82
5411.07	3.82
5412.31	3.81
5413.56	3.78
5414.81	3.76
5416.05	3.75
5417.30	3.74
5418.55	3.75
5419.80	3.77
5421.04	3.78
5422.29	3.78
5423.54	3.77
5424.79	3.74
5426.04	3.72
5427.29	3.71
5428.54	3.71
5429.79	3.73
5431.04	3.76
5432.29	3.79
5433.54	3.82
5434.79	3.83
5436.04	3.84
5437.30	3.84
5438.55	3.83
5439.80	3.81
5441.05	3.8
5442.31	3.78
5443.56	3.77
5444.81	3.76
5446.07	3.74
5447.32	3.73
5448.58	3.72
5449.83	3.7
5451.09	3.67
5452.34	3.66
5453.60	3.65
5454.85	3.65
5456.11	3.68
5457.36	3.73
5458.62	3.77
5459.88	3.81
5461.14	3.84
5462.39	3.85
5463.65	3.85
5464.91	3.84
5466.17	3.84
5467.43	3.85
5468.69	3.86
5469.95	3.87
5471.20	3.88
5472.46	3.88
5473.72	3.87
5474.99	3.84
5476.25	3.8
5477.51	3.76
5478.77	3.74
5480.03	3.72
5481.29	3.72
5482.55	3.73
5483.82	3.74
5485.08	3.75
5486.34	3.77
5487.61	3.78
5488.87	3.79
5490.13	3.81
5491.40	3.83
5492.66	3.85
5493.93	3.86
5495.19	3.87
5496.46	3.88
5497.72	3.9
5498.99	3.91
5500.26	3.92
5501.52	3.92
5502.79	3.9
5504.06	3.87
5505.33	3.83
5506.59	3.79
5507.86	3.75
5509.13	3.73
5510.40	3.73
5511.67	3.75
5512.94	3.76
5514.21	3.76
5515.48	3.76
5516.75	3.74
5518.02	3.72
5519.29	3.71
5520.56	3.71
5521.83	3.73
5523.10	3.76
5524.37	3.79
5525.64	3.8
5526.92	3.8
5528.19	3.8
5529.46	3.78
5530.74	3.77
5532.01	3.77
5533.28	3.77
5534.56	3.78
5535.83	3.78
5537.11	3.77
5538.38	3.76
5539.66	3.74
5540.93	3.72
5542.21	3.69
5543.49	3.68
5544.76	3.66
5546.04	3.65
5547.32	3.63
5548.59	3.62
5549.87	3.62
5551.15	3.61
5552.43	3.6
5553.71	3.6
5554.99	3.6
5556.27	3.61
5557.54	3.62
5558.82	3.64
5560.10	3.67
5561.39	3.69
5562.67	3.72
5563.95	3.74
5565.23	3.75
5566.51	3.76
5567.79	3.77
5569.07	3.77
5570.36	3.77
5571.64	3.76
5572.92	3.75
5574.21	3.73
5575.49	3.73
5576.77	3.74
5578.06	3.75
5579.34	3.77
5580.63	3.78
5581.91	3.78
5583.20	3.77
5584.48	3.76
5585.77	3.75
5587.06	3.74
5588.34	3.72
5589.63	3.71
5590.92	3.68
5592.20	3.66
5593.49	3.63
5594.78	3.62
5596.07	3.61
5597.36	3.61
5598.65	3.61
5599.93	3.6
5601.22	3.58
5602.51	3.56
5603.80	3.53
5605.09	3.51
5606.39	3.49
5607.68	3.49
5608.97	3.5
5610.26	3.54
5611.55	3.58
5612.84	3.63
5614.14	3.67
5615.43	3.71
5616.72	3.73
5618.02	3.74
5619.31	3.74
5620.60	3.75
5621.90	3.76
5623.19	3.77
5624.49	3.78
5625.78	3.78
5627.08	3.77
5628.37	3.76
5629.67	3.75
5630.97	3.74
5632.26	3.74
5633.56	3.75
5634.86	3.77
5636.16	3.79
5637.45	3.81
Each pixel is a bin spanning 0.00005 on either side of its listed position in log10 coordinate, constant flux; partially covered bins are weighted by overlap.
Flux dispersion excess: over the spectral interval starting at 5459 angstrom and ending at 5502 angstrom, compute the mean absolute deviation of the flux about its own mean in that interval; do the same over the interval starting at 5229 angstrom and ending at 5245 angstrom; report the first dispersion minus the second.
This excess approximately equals 0.034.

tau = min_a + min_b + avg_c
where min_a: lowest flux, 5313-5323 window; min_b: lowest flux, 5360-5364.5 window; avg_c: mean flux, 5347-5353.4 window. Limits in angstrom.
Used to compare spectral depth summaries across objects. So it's 11.6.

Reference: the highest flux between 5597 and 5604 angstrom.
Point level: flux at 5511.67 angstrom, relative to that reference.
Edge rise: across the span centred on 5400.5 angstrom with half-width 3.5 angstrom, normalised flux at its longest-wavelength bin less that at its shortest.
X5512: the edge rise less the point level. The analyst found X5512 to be -1.08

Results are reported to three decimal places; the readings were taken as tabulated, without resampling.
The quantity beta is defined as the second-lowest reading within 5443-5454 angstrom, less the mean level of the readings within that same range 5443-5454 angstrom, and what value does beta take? -0.051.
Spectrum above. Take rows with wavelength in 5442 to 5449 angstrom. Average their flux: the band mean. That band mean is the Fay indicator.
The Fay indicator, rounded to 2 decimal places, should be 3.75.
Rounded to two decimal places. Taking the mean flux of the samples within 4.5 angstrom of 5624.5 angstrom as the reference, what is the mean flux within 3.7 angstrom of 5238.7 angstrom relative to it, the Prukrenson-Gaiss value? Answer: 1.08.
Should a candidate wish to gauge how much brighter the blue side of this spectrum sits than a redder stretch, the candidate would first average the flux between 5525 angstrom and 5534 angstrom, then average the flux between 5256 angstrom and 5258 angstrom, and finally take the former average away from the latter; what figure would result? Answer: 0.13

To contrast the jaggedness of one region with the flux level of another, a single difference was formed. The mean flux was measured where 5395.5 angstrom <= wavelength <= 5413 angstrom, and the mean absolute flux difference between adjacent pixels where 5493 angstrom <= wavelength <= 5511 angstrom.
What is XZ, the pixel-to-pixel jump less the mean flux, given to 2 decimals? -3.82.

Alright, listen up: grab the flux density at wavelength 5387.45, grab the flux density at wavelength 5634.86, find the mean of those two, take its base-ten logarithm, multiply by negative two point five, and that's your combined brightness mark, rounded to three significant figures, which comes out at -1.45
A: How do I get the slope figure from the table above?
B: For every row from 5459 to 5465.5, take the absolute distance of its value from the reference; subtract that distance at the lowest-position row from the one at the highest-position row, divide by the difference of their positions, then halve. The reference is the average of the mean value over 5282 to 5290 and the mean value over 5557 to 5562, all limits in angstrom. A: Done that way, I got 0.0030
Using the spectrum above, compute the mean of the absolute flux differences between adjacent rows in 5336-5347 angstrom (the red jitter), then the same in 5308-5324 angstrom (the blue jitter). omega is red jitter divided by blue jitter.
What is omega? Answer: 1.2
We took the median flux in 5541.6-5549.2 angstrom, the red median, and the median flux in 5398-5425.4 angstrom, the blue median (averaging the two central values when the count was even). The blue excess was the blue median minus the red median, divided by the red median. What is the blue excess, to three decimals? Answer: 0.034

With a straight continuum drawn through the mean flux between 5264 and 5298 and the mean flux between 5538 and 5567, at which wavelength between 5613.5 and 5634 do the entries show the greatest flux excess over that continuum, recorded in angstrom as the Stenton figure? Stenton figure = 5625.78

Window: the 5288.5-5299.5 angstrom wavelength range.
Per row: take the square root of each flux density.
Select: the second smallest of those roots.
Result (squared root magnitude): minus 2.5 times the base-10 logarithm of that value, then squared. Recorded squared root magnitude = 0.529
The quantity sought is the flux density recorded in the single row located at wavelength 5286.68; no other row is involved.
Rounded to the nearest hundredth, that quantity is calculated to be 3.57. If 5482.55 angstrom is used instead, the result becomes 3.73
